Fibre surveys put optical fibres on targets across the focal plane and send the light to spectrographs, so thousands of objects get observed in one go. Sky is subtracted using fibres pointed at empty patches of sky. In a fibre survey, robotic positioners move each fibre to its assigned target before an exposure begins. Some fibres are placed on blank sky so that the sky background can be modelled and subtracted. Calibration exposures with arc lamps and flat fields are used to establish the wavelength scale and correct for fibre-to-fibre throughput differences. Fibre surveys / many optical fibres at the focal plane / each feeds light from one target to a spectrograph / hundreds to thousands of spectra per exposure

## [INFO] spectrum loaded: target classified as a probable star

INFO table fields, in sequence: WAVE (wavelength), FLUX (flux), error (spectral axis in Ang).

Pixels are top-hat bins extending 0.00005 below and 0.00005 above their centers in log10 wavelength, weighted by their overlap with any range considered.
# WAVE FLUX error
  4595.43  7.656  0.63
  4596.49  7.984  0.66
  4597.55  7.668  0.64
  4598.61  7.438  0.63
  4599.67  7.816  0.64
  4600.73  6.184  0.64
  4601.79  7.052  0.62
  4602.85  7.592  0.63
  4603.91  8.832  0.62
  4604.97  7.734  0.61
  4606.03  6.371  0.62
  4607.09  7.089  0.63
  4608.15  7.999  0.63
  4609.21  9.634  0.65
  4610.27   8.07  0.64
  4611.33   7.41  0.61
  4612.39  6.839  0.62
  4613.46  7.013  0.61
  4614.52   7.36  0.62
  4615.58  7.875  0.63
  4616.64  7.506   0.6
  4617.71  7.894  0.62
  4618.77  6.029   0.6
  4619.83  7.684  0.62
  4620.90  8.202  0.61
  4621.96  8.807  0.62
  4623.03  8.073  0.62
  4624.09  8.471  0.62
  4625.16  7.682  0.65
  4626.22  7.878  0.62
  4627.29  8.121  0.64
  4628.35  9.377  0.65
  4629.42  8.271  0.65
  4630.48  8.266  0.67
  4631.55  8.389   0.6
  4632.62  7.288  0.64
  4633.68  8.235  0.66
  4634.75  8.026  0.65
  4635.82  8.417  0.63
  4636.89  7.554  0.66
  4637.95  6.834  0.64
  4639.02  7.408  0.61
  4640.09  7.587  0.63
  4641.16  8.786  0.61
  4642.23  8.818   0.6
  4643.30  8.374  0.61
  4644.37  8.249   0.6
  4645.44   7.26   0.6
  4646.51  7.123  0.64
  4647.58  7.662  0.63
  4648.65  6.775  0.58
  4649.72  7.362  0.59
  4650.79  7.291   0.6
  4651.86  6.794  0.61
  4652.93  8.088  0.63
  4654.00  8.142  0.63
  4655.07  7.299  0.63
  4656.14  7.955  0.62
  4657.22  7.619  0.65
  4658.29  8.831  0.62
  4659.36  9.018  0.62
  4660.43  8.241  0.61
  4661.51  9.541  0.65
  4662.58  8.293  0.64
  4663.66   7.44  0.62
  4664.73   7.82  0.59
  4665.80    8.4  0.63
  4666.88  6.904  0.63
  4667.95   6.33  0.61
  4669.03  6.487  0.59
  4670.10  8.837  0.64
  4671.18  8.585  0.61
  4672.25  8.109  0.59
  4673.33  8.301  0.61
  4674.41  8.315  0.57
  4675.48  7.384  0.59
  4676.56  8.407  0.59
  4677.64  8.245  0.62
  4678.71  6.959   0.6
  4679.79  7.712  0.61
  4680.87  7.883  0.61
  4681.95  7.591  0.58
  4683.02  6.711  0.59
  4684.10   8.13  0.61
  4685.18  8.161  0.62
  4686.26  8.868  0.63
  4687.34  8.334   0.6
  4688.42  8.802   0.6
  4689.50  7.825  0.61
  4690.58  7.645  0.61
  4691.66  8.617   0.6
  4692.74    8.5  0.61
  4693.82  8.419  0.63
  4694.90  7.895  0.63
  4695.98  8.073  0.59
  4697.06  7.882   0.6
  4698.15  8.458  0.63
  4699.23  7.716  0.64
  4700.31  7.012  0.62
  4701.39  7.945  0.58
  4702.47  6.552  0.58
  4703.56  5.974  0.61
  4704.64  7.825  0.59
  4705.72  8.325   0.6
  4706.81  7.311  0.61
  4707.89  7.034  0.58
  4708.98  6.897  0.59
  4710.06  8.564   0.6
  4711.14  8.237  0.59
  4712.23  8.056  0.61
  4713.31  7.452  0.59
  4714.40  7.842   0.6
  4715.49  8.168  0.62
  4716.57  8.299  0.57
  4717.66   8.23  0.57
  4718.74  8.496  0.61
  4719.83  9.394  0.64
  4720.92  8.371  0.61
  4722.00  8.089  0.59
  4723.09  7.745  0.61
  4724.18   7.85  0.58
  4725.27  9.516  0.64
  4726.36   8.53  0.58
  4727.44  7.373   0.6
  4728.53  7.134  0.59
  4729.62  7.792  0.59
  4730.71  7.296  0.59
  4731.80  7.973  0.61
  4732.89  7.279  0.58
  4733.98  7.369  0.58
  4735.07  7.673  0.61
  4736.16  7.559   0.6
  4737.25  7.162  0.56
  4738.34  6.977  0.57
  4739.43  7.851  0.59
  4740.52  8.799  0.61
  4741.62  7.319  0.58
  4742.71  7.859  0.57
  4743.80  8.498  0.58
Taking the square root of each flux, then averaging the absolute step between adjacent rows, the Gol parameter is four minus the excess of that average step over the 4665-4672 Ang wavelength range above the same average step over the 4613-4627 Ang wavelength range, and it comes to 3.95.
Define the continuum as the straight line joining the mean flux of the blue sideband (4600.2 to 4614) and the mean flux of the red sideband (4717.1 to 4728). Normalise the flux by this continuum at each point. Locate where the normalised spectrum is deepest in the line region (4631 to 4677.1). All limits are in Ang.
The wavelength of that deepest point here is 4667.95 Ang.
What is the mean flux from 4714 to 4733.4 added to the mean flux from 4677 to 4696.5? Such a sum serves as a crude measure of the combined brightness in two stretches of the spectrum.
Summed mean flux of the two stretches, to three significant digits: 16.1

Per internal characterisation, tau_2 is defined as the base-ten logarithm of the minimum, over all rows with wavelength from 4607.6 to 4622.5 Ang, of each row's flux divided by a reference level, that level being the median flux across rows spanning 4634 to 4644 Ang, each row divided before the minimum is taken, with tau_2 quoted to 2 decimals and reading -0.12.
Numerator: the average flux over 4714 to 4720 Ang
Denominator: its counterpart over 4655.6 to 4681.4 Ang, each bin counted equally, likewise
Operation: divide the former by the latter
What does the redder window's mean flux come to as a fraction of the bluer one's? 1.05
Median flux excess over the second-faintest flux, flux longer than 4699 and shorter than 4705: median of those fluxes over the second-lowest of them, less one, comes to 0.124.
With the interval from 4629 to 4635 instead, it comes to 0.028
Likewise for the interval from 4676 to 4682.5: 0.027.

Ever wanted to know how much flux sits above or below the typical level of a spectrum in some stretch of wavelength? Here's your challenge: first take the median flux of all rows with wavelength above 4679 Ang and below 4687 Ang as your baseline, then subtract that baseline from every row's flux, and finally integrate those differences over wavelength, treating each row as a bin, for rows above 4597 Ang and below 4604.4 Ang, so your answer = -2.8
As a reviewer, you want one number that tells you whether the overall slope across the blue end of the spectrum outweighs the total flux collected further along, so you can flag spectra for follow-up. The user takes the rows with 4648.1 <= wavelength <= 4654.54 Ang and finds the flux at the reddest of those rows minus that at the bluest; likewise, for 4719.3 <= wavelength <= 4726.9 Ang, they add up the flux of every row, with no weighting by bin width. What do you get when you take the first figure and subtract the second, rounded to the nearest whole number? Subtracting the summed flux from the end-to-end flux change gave -58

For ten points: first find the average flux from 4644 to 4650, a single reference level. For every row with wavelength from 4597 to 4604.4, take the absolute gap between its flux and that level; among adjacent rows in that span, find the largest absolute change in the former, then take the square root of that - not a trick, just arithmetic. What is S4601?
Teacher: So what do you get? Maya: 1.11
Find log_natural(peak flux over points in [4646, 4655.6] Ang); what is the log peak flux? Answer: 2.10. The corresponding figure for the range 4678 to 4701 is 2.18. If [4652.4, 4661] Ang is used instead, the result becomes 2.20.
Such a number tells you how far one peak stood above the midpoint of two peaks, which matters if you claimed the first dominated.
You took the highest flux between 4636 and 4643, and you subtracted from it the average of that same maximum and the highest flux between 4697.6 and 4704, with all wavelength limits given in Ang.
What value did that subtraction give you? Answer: 0.2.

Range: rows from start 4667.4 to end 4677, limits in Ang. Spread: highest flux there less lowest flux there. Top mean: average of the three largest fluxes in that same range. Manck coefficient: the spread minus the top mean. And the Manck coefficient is -6.10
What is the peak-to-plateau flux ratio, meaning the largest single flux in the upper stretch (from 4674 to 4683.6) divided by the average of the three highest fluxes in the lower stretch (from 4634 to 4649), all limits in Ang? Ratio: 0.97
